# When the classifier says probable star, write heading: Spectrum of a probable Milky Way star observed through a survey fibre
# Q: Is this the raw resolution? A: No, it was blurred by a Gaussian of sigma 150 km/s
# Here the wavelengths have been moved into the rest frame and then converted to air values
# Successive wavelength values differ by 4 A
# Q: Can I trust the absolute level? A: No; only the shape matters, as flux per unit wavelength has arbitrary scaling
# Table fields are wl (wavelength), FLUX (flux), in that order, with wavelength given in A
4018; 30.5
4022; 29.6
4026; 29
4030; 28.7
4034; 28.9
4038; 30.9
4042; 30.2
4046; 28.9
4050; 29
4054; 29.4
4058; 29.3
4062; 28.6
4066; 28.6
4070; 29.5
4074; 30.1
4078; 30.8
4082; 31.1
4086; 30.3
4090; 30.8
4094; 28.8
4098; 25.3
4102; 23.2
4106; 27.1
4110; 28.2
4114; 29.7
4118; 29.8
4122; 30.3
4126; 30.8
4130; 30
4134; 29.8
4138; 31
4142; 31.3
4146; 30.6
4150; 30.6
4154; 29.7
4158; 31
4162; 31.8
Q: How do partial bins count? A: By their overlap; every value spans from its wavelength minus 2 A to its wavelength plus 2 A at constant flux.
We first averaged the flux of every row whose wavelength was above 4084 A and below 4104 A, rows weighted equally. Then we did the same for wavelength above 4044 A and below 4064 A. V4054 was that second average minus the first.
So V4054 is 1.4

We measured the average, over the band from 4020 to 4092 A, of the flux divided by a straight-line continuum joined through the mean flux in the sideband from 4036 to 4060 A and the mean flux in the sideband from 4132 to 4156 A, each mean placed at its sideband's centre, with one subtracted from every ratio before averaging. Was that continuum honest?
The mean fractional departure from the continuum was -0.001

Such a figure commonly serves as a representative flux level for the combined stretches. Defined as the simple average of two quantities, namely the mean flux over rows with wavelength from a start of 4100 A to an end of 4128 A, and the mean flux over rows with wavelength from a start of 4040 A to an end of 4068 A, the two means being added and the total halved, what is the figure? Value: 28.8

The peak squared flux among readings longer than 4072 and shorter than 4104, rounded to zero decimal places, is 967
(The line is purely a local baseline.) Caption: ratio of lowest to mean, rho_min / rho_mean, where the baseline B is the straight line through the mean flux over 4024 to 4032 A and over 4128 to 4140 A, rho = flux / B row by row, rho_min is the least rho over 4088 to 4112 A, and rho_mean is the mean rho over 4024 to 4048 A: 0.76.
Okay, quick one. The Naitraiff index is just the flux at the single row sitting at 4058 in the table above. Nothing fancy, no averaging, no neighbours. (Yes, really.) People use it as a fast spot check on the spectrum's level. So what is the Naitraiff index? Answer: 29.3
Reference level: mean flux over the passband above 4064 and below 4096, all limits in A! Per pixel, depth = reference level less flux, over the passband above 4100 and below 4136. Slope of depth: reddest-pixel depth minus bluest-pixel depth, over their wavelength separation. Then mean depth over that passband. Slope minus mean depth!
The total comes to -1.44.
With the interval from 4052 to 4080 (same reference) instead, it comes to -0.59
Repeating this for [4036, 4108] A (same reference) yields -0.95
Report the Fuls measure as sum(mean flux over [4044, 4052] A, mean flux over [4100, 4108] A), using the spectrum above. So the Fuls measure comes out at 54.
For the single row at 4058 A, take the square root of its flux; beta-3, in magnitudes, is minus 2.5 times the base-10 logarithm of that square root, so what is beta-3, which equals -1.834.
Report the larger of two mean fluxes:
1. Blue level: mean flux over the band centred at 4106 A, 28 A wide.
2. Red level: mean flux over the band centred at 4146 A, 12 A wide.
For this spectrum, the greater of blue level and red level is 30.8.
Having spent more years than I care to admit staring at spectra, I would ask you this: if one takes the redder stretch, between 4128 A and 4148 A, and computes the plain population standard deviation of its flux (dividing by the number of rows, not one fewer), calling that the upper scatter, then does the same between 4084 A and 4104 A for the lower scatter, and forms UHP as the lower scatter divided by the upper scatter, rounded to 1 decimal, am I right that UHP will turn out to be 5.2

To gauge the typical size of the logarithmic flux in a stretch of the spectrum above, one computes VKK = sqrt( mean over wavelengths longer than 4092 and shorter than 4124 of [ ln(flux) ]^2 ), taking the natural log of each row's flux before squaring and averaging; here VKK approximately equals 3.32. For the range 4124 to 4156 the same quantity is 3.42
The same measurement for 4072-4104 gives 3.36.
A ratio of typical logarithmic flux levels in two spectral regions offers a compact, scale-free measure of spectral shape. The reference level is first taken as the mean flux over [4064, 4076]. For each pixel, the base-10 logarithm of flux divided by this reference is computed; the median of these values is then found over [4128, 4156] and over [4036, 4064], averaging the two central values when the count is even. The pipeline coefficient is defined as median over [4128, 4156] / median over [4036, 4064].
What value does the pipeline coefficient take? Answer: -11.7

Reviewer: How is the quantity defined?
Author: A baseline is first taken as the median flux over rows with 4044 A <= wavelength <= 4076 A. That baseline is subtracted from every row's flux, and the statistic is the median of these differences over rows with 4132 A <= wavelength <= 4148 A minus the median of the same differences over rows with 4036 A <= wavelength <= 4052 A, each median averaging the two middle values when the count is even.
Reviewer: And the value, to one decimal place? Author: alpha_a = 1.2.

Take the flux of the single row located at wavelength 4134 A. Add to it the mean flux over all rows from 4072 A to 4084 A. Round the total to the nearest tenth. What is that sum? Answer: 60.5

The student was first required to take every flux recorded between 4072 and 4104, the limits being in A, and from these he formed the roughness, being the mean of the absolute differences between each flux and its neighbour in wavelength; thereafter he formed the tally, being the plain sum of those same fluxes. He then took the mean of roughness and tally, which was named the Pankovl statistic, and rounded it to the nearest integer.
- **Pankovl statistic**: 116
